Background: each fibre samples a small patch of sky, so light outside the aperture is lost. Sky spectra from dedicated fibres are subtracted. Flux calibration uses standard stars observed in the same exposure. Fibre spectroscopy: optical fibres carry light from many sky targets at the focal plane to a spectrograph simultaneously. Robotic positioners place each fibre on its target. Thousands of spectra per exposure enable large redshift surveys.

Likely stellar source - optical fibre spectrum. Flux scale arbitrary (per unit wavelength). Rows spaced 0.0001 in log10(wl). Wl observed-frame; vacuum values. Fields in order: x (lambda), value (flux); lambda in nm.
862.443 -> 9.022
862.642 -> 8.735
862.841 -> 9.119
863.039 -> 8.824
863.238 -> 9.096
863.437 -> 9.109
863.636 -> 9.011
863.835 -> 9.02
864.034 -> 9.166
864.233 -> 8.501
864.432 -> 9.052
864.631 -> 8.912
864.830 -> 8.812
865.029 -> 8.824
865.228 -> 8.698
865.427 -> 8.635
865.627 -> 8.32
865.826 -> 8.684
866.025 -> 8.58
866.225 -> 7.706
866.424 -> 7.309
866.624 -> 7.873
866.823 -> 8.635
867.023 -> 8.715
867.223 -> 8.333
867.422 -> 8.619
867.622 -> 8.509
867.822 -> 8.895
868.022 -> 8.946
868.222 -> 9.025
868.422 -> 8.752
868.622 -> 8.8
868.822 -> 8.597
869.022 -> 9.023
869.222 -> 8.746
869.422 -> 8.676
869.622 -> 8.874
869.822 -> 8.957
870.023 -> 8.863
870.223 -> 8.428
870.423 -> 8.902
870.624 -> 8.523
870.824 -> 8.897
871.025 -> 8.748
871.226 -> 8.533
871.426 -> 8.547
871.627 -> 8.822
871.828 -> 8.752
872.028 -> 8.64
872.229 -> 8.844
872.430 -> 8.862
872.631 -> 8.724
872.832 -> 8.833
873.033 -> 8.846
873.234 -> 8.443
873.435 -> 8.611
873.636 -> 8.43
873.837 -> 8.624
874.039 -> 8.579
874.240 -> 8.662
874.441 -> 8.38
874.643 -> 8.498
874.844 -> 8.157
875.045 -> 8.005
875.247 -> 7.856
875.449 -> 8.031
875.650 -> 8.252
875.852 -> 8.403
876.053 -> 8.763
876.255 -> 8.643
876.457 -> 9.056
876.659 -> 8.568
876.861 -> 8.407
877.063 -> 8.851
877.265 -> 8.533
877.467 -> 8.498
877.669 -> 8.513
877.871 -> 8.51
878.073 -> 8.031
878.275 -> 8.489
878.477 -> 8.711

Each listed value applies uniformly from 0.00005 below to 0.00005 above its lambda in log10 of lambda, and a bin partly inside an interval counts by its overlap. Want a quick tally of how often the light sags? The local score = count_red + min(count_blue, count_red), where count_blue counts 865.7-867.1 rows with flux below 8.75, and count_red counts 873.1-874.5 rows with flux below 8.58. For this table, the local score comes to 8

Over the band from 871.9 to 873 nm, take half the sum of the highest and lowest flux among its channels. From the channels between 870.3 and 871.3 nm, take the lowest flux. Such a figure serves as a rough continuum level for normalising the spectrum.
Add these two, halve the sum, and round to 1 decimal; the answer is 8.6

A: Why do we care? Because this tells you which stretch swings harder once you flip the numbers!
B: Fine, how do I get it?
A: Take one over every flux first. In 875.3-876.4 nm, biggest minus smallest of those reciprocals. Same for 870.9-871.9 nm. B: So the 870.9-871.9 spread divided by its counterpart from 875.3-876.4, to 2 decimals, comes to 0.37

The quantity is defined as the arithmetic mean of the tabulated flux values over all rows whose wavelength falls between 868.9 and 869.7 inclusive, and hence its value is 8.83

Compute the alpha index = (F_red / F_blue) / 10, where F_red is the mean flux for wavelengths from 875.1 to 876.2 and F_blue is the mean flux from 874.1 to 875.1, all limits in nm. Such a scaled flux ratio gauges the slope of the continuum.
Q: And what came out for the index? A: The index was 0.099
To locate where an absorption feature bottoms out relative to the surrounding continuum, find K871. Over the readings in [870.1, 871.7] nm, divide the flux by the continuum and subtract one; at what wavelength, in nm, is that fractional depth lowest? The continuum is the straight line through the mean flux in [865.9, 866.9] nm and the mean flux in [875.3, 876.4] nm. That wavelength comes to 870.223 nm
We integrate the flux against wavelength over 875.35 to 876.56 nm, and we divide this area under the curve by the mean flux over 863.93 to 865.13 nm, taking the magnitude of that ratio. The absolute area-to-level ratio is 1.16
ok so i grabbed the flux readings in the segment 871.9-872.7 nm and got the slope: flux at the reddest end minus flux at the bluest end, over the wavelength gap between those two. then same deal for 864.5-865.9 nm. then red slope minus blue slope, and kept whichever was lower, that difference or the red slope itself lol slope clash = 0.14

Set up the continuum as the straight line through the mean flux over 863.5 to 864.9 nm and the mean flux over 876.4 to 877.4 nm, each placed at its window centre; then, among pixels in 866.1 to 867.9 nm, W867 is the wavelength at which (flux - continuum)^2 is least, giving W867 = 867.822 nm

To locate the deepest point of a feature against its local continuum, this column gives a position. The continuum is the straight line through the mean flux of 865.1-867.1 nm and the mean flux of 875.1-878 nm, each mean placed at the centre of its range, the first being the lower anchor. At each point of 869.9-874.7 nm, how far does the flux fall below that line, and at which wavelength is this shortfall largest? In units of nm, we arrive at 874.441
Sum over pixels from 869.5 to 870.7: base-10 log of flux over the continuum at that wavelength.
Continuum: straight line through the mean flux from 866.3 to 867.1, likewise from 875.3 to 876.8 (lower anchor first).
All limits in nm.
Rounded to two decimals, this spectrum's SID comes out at 0.15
